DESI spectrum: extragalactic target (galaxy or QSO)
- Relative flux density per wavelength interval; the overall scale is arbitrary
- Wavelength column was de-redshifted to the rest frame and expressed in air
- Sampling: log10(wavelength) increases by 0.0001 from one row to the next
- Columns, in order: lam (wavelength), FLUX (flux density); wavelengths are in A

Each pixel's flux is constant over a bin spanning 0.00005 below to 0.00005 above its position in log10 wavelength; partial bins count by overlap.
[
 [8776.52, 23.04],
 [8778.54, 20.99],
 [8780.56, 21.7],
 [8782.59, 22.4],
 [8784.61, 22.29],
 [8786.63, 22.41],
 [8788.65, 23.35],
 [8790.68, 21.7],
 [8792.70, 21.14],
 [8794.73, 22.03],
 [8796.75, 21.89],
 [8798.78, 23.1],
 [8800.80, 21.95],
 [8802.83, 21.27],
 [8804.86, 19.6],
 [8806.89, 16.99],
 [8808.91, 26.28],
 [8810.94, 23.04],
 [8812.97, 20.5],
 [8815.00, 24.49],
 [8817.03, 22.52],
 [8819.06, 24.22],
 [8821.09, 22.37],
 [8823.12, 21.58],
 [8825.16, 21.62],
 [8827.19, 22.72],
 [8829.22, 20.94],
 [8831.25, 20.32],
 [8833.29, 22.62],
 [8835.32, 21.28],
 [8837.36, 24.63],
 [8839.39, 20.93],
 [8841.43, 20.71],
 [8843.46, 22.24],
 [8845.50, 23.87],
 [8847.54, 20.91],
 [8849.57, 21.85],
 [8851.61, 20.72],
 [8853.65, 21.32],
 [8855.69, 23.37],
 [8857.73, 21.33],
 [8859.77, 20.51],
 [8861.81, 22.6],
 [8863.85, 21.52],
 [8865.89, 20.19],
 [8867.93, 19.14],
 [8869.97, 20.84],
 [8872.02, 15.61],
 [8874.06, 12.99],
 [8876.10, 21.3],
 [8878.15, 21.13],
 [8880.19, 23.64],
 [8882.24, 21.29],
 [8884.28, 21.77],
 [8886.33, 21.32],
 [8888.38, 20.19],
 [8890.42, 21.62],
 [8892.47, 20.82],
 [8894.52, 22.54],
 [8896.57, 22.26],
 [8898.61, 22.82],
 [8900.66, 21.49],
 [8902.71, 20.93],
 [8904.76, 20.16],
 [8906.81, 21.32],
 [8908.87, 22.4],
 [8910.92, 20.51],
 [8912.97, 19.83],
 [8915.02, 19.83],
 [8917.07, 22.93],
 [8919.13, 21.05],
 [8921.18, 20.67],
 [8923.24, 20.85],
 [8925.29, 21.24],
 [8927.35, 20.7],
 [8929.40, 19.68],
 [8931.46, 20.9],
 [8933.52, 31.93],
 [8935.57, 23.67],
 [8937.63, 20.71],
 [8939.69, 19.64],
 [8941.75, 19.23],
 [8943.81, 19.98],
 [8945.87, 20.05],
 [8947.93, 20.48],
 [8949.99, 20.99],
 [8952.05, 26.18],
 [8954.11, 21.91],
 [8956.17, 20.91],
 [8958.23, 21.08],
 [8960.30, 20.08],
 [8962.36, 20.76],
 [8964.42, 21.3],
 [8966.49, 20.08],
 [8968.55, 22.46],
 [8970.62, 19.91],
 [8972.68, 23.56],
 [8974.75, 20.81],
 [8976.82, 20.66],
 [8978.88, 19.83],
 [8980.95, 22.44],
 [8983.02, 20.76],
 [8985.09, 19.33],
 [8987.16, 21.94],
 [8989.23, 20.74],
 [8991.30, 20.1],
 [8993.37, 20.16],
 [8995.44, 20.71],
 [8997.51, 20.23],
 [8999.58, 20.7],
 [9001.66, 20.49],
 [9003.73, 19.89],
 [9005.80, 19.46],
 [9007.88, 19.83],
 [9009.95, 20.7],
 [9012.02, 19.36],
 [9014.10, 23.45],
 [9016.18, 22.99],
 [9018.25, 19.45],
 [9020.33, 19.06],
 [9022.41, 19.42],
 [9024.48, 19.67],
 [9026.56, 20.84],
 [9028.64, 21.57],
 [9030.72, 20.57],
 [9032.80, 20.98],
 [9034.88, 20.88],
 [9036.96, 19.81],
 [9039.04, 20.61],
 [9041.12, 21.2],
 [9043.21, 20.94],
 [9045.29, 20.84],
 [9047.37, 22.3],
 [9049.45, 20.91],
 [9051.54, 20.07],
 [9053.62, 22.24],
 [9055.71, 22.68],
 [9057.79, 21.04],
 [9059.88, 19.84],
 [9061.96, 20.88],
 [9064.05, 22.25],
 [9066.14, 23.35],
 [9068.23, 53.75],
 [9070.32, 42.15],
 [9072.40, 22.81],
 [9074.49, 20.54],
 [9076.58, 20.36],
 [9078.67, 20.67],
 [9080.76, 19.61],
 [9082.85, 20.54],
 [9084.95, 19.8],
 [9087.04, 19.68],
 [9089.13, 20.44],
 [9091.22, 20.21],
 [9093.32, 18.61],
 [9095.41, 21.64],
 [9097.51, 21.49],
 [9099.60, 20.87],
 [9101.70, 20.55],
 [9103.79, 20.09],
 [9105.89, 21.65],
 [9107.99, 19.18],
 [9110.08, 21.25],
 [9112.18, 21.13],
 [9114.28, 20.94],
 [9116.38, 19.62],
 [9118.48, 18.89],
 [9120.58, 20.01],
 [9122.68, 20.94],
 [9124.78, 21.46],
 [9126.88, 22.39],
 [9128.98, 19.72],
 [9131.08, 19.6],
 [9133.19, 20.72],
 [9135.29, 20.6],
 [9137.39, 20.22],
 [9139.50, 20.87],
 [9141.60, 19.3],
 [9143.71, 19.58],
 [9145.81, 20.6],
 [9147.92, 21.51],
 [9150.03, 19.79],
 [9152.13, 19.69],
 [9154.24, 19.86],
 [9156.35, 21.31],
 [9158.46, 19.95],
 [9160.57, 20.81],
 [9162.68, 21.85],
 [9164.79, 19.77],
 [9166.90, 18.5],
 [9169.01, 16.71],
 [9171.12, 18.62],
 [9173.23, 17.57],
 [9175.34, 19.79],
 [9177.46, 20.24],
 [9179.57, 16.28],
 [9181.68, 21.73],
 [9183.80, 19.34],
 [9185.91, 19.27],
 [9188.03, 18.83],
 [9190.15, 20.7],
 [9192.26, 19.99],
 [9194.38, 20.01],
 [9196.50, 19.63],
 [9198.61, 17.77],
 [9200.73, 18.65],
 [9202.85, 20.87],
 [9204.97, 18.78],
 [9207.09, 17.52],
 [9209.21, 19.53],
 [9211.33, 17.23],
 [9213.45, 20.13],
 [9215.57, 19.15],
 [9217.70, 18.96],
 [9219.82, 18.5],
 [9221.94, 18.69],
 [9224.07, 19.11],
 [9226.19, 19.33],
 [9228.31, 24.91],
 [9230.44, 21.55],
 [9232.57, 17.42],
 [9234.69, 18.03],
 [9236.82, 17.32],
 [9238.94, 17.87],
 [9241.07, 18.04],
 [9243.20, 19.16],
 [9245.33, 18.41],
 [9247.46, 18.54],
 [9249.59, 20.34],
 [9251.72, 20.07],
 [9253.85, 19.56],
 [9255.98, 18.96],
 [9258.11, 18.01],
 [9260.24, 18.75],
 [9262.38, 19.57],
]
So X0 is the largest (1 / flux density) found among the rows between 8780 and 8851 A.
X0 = 0.0589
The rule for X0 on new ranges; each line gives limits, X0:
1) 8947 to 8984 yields 0.0504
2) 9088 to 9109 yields 0.0537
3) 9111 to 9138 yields 0.0529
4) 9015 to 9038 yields 0.0525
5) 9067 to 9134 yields 0.0537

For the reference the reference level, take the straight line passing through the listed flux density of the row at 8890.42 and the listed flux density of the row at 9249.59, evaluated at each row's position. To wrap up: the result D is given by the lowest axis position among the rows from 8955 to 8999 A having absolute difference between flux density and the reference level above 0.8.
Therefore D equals 8960.30 A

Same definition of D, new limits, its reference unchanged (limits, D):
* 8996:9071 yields 8997.51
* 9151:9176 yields 9152.13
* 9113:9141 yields 9116.38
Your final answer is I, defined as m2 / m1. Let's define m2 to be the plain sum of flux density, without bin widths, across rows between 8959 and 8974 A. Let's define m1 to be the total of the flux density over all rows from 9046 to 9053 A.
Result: 2.34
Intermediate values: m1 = 63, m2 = 148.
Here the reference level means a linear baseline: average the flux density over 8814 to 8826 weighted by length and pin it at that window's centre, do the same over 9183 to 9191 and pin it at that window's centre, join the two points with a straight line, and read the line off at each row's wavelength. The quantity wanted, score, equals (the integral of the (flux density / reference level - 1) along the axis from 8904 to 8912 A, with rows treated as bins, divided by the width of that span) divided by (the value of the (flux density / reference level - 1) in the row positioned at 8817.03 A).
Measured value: 3.0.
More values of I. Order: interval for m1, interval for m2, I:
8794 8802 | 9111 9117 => 0.69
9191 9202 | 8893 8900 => 0.70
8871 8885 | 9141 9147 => 0.43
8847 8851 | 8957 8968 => 2.42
